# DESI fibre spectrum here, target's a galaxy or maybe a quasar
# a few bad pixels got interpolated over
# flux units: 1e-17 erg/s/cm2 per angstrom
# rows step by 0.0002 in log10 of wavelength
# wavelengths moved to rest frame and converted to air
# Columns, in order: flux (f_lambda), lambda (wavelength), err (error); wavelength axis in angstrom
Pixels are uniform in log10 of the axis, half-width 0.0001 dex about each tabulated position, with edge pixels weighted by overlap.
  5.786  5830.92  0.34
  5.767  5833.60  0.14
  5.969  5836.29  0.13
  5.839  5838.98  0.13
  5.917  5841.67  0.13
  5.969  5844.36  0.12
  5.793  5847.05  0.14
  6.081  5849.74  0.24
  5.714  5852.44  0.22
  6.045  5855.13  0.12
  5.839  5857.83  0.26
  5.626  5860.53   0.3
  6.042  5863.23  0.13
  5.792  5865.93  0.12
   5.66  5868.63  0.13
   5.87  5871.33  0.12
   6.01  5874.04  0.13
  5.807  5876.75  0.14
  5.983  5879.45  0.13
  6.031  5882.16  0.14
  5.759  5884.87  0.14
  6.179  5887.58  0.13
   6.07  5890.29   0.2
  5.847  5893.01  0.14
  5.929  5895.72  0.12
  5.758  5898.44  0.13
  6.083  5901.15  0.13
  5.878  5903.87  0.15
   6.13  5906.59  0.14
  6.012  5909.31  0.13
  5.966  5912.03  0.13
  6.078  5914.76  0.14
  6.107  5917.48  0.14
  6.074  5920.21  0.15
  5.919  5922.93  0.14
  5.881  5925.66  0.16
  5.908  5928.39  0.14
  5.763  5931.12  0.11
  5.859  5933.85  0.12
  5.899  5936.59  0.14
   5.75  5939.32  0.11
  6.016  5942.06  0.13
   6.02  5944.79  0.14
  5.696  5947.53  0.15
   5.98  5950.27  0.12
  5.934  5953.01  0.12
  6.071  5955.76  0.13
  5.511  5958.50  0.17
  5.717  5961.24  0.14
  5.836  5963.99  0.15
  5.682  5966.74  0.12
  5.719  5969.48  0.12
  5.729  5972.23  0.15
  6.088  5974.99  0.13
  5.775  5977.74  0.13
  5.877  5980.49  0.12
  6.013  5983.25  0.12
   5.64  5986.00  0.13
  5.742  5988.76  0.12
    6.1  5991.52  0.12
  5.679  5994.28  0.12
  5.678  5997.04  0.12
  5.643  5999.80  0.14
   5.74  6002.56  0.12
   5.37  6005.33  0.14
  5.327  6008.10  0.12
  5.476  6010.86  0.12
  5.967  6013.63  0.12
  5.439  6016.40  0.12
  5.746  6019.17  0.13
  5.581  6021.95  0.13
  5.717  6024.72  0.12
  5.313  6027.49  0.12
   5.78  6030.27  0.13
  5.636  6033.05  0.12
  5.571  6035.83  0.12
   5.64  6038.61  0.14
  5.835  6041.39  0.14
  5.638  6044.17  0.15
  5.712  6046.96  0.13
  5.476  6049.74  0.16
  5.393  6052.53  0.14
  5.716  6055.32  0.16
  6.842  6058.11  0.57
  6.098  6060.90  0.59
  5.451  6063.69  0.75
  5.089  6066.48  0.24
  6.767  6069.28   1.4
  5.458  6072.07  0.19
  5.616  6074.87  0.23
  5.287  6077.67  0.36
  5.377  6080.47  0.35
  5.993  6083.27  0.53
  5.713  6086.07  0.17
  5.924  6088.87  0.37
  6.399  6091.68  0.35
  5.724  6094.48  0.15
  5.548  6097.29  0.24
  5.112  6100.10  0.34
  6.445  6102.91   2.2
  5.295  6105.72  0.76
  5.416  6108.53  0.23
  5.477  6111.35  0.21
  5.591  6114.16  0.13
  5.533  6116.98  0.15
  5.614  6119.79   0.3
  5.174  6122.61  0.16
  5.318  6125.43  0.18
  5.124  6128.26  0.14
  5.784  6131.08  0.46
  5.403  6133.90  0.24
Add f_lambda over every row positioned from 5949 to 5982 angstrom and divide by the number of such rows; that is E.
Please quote 5.83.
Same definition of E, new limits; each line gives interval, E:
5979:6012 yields 5.69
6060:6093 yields 5.76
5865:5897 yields 5.91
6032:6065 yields 5.75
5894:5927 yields 5.98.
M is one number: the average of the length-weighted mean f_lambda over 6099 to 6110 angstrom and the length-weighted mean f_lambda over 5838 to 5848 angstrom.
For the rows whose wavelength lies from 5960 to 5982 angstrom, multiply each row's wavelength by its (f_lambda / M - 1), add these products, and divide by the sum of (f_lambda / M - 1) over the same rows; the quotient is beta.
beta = 5975.8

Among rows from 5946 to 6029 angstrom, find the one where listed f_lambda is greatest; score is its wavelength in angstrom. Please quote 5991.52 angstrom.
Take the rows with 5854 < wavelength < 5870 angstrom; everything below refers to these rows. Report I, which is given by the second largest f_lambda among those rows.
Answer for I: 6.042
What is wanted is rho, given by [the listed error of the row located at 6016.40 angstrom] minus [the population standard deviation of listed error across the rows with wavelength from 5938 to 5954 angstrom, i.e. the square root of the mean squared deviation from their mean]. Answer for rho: 0.11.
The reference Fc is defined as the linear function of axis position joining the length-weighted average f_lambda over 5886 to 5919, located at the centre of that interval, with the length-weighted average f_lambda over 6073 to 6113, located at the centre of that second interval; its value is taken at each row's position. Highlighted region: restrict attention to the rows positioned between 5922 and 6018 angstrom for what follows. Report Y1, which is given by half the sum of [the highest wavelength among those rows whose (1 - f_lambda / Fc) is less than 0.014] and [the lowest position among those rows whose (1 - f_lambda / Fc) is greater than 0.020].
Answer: 5972.4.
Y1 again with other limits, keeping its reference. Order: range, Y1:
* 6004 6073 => 6037.3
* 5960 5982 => 5970.9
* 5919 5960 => 5943.4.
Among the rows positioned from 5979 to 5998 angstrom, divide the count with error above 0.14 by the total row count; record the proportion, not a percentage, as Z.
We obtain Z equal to 0.0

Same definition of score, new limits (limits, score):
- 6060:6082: 6069.28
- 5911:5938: 5917.48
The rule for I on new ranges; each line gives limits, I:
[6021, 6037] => 5.717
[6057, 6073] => 6.767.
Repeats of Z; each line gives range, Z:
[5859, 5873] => 0.2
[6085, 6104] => 1.0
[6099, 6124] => 0.9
